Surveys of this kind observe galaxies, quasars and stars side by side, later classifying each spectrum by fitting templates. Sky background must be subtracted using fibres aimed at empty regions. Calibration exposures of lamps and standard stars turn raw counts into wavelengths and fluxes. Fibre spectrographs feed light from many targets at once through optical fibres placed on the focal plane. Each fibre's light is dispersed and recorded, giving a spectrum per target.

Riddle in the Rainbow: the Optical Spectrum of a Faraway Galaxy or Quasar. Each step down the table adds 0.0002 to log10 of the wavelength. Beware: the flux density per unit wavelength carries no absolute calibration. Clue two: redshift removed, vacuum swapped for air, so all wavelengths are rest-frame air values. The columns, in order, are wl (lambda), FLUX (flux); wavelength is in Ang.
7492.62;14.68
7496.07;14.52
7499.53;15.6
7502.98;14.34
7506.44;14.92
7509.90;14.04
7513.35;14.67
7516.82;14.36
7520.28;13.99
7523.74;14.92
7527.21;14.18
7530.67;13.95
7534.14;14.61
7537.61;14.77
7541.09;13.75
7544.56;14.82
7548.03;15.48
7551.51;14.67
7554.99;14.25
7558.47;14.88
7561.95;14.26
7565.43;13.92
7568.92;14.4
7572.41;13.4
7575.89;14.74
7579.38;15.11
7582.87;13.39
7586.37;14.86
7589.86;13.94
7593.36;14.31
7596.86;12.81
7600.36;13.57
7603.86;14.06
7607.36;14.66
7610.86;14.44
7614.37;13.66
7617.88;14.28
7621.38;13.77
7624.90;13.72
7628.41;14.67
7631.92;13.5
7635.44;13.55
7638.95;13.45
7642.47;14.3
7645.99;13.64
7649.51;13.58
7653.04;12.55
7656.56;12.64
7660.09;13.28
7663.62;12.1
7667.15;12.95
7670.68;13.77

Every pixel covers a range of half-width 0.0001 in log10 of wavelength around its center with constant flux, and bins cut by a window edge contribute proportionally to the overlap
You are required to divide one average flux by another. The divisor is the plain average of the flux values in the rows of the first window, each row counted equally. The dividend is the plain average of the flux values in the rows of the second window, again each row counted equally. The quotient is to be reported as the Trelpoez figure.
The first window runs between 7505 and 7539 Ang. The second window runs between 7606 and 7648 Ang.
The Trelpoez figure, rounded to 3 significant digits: 0.967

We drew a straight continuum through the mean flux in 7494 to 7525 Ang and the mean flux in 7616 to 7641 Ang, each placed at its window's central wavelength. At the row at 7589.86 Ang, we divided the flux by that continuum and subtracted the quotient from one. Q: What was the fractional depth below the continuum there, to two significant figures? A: 0.011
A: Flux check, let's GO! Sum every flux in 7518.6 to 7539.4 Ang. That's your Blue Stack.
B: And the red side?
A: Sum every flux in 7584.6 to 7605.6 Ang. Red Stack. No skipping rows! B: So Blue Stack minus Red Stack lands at 2.9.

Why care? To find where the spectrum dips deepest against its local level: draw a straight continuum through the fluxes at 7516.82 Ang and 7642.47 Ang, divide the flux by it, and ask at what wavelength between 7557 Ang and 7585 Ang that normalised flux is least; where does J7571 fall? 7582.87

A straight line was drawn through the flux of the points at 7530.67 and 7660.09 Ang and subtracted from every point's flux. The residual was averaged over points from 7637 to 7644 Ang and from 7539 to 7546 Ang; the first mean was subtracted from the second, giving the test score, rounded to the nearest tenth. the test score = -0.1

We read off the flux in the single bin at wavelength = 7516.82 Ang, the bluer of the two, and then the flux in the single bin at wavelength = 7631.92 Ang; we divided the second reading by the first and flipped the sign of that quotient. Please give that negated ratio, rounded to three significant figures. -0.940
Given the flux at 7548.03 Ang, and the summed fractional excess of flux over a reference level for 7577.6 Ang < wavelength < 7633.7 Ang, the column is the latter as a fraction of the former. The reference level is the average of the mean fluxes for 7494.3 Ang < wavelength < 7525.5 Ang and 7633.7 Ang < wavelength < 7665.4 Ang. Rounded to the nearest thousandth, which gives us 0.010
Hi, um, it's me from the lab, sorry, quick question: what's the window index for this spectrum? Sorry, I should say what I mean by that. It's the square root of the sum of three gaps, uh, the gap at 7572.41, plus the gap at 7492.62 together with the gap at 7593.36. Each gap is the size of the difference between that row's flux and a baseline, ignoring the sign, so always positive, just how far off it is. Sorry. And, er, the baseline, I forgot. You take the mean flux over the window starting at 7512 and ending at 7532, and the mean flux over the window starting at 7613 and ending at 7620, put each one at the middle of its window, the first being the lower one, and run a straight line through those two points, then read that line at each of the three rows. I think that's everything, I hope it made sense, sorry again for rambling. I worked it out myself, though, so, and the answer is 1.10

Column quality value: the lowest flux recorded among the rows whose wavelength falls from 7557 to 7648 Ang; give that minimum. 12.81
